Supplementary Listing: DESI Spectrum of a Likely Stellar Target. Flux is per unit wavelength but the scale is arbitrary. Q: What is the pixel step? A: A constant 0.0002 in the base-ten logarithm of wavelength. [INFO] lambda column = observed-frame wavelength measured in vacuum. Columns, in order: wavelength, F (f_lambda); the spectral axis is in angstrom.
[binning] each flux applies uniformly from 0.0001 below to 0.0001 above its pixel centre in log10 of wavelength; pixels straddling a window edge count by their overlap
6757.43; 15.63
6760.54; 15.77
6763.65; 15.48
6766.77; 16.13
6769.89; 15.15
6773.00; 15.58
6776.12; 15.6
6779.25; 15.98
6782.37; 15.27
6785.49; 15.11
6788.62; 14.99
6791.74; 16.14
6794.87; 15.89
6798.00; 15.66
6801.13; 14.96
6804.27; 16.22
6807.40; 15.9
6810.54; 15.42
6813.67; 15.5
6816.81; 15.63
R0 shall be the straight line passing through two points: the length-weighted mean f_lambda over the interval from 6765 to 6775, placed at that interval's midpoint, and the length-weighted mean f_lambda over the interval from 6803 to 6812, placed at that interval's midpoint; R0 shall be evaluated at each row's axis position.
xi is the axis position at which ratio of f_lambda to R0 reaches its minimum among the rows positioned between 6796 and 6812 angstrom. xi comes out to 6801.13 angstrom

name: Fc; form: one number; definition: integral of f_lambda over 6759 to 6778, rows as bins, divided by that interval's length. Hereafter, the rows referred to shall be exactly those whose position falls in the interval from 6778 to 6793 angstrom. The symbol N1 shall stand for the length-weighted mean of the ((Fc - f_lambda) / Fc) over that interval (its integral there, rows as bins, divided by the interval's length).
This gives 0.009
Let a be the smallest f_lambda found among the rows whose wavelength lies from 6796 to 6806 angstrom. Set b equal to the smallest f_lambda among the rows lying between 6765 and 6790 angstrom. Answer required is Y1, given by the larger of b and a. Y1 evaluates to 15.0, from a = 14.96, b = 14.99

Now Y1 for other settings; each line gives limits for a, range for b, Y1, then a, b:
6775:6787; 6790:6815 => 15.1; 15.11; 14.96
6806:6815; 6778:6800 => 15.4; 15.42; 14.99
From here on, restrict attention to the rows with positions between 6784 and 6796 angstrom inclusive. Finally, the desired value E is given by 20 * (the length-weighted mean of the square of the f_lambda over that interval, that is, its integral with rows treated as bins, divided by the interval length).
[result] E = 4824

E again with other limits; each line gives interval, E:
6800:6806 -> 4900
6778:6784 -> 4875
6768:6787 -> 4784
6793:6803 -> 4832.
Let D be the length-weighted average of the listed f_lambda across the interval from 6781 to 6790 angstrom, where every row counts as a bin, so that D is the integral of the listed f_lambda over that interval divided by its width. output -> 15.1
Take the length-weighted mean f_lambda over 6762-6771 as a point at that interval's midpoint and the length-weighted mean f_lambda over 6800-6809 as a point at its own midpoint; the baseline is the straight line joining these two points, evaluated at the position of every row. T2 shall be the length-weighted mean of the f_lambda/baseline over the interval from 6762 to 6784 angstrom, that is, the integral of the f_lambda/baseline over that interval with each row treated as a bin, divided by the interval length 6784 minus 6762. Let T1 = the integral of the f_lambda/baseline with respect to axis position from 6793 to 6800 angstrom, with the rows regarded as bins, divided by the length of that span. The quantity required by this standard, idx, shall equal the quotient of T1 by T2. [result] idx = 1.005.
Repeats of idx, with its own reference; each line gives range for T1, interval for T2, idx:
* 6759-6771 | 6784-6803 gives 1.017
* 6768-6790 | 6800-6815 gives 0.991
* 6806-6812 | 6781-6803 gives 1.010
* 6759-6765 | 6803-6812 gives 0.996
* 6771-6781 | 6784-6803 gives 1.018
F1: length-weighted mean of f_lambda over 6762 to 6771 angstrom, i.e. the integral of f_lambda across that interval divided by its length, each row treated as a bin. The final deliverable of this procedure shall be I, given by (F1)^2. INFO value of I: 243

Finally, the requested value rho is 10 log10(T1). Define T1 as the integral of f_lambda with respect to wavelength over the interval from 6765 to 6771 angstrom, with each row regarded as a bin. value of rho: 19.7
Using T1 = 94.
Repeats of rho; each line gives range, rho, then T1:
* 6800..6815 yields 23.7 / 234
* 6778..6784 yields 19.7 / 94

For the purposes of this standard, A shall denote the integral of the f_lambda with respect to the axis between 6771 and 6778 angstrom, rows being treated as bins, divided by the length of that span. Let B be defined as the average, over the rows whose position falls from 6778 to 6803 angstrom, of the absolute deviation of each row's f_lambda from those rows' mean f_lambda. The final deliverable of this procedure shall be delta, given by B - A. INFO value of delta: -15.2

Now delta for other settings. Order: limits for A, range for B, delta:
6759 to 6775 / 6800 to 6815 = -15.3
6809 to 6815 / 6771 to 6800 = -15.2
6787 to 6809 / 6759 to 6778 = -15.5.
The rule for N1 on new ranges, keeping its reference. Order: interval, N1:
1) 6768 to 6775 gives 0.013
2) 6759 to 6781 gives -0.003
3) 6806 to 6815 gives 0.001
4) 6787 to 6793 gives 0.006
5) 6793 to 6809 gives -0.007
